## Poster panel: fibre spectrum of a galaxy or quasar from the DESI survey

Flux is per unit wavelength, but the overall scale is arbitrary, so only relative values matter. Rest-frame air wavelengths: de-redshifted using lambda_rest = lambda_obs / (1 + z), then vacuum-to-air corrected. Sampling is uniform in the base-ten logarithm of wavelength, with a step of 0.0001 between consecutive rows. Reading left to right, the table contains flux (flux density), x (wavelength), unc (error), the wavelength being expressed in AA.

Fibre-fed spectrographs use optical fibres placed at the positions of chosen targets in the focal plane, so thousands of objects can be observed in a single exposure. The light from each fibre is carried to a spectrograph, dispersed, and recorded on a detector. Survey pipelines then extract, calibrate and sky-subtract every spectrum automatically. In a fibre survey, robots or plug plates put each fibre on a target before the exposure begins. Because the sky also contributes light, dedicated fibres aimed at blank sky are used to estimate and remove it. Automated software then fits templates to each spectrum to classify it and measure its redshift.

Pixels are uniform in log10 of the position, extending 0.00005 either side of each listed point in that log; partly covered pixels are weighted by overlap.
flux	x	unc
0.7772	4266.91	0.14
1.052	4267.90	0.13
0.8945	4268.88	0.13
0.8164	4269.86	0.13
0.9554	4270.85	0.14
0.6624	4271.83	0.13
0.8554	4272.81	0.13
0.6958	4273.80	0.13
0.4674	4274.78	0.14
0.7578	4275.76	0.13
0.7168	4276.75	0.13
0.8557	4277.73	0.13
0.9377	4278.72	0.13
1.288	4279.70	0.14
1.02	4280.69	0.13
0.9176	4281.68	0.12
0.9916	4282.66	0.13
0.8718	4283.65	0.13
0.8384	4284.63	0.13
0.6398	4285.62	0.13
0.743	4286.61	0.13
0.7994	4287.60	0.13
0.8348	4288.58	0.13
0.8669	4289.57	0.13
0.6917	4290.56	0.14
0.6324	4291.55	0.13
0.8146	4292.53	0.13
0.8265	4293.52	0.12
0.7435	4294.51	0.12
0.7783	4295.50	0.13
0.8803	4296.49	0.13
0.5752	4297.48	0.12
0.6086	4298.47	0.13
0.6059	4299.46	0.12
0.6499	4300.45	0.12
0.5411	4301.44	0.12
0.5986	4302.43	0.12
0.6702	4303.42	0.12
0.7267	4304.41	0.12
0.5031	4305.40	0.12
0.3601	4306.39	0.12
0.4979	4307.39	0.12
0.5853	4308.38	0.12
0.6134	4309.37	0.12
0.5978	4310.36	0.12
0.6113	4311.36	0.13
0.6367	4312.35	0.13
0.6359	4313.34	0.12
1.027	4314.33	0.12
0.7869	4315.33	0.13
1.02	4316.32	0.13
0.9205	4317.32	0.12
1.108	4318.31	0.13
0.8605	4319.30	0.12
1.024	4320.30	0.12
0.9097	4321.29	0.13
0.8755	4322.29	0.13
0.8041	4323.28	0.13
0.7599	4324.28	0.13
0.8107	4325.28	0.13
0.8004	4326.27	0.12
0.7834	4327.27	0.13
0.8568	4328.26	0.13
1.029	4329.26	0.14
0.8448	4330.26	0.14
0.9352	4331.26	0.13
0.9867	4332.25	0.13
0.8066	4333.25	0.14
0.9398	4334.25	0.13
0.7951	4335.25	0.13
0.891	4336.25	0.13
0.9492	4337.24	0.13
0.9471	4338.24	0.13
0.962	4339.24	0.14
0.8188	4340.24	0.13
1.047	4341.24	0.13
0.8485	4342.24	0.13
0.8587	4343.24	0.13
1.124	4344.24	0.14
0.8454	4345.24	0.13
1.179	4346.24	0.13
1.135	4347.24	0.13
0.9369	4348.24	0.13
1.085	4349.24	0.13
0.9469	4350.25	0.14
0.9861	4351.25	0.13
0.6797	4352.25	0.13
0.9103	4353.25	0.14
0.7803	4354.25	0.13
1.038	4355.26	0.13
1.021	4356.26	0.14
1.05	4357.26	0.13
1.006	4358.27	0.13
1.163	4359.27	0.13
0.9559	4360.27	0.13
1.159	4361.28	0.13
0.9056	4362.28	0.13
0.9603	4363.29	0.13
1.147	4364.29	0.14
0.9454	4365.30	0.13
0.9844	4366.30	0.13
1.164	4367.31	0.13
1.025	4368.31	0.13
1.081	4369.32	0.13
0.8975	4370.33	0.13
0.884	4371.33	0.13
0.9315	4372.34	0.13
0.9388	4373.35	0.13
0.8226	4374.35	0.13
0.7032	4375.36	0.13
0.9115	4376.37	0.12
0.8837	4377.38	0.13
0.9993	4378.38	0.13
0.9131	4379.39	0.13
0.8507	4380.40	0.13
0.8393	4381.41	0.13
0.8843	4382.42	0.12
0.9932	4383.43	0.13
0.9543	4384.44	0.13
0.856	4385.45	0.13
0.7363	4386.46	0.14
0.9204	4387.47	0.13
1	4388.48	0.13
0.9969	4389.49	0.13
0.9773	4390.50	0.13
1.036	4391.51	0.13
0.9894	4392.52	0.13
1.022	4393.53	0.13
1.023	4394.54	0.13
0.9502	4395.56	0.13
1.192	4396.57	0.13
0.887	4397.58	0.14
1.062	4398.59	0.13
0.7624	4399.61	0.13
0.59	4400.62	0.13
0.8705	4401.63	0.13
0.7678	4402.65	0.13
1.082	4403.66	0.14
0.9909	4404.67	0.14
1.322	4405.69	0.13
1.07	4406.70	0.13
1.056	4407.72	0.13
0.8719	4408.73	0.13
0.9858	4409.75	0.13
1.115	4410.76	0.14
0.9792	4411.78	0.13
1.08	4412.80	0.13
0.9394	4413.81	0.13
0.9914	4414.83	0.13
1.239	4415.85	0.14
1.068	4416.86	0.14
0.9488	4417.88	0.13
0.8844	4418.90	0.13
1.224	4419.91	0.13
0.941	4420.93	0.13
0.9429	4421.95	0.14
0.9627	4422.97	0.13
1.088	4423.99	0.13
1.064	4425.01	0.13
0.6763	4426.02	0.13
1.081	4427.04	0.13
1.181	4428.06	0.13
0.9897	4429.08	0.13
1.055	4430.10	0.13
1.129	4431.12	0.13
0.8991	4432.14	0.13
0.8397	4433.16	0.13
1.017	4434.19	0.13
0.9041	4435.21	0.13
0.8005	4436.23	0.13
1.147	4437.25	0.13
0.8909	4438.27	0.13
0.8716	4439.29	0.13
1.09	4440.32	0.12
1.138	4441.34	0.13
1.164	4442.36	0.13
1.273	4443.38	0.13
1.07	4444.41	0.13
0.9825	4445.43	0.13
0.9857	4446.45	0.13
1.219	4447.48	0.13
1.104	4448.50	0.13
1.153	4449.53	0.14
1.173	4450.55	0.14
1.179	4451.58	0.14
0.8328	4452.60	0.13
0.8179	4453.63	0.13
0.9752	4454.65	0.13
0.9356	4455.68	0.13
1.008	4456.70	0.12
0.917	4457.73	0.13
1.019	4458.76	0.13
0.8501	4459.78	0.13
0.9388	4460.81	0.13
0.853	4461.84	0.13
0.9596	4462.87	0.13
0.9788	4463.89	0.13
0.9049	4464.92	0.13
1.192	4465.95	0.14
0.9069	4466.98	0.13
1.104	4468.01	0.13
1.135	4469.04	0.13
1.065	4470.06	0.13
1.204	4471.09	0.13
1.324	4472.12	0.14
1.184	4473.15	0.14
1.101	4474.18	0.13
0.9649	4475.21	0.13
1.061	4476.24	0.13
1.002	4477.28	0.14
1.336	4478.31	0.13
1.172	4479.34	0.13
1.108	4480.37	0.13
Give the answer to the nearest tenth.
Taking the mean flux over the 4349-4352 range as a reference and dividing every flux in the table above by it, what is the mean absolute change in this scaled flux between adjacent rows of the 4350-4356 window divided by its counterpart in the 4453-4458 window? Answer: 2.1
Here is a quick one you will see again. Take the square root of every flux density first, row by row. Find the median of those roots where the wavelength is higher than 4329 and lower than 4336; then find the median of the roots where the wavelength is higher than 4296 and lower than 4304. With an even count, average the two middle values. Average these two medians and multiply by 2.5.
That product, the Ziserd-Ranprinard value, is 2.18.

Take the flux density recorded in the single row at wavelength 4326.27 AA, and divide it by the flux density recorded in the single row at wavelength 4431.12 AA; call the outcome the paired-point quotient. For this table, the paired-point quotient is 0.71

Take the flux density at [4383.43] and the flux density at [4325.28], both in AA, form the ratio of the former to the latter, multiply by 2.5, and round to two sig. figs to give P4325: 3.1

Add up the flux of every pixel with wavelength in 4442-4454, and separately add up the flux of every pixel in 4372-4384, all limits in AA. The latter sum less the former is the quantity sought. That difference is -2.3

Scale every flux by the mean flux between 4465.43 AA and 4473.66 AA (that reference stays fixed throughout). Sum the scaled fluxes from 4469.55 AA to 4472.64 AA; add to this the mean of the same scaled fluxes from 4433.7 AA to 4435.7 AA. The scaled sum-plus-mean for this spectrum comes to 4.0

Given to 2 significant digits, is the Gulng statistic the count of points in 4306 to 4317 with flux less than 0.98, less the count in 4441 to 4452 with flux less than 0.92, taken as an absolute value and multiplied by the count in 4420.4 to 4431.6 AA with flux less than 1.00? 45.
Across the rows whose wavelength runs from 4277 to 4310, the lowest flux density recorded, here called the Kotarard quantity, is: 0.3601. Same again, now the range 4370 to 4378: 0.7032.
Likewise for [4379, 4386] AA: 0.8393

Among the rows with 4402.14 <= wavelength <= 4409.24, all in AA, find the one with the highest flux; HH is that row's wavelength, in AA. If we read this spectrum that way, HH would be 4405.69 AA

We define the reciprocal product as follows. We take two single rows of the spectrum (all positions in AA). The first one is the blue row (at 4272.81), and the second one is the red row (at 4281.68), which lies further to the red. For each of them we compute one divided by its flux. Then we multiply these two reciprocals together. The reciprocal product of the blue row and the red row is 1.3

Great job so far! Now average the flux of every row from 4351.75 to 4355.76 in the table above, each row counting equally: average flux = 0.852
